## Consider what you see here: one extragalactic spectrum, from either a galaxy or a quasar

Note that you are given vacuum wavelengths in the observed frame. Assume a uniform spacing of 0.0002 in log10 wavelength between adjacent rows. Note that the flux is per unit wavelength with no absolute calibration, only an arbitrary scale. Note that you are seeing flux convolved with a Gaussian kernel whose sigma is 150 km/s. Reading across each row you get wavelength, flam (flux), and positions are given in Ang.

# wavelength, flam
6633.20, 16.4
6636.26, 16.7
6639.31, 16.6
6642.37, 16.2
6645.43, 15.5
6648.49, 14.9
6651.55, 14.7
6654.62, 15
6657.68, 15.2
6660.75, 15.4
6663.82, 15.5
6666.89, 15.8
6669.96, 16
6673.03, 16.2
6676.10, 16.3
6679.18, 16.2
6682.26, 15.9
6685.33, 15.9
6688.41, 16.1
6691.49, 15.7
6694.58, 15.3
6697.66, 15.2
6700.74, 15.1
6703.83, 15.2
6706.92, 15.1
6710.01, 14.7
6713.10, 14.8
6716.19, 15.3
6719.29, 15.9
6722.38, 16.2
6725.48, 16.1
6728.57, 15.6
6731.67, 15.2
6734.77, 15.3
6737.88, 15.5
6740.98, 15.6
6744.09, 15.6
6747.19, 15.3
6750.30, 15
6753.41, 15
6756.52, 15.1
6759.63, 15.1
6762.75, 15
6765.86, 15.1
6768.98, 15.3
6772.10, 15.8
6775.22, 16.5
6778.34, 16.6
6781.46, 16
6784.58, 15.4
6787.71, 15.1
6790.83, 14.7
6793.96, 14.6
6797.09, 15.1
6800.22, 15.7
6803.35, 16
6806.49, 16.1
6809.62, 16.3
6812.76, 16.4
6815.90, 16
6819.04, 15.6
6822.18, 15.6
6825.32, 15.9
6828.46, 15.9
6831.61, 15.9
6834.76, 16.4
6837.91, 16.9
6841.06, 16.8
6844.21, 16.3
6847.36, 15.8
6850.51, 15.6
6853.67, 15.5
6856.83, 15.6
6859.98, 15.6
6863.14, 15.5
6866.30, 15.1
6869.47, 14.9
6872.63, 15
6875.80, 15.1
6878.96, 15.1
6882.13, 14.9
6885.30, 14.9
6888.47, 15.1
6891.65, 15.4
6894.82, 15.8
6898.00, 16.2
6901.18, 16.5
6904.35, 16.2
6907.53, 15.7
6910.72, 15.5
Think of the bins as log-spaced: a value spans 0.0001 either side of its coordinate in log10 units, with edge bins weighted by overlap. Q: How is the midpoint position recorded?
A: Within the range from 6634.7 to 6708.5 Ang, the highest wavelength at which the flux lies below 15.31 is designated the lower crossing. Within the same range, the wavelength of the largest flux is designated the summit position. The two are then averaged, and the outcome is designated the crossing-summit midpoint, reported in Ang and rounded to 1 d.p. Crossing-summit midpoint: 6671.6 Ang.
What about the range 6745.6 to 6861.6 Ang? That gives 6817.5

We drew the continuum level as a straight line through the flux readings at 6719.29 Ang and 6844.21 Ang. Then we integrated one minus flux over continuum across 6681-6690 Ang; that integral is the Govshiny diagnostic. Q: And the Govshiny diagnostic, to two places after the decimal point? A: -0.10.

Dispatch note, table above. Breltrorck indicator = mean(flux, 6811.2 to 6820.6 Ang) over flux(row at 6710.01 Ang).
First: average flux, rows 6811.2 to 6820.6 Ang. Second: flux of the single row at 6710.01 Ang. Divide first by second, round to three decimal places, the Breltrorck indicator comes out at 1.088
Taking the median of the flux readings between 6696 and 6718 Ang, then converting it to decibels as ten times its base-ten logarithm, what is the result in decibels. 11.8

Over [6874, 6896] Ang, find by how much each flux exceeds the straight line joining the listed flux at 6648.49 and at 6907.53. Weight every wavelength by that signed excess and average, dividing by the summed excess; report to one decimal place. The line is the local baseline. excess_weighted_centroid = 6882.6 Ang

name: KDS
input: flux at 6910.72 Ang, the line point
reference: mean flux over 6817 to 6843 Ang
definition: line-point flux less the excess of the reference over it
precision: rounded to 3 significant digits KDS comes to 14.9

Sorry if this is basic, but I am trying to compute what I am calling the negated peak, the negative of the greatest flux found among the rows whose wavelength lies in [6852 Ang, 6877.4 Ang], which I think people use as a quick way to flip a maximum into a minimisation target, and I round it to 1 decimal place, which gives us -15.6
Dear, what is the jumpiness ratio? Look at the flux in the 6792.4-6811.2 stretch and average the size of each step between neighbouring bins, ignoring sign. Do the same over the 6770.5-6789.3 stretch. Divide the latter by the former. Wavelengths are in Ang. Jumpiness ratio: 1.4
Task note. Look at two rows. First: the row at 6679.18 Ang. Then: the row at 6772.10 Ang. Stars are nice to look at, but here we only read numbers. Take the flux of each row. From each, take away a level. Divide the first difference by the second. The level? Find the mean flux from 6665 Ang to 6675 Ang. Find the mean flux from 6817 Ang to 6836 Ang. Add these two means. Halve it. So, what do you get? -1.8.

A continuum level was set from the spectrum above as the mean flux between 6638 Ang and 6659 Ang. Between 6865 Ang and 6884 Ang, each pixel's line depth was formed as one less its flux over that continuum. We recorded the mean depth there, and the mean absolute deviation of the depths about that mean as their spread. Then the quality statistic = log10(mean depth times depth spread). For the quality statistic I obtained -3.83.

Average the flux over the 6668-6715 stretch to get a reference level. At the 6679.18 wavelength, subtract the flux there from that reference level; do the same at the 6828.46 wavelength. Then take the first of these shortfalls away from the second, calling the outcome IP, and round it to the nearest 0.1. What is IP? 0.3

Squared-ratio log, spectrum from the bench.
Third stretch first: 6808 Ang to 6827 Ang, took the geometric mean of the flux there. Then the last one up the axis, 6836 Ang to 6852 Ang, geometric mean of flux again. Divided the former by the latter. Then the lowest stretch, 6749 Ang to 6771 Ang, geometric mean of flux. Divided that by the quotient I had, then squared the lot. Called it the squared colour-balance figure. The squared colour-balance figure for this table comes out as 236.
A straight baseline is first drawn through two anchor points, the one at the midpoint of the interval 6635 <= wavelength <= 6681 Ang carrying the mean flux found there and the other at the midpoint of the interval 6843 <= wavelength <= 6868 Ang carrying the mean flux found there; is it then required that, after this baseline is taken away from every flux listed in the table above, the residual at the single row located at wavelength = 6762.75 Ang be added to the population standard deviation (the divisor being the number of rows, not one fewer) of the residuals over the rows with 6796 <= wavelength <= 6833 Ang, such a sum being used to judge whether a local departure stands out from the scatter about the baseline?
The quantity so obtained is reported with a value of -0.3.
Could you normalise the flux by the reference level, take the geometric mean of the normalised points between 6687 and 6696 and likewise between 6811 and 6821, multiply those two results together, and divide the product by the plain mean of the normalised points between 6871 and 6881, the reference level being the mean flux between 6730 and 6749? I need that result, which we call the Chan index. 1.08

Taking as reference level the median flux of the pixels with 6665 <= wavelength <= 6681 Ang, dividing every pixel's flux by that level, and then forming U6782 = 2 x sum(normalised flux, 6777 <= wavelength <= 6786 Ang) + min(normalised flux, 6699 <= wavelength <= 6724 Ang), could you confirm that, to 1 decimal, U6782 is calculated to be 6.8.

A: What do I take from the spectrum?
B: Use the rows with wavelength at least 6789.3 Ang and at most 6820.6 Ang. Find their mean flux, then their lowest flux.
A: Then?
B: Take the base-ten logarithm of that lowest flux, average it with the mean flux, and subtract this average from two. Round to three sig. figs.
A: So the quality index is -6.41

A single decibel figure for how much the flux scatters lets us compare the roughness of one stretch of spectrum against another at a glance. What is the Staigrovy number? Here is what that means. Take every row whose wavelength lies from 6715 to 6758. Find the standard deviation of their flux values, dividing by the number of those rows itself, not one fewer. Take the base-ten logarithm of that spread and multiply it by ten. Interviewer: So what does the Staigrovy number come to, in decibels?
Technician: -4.3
